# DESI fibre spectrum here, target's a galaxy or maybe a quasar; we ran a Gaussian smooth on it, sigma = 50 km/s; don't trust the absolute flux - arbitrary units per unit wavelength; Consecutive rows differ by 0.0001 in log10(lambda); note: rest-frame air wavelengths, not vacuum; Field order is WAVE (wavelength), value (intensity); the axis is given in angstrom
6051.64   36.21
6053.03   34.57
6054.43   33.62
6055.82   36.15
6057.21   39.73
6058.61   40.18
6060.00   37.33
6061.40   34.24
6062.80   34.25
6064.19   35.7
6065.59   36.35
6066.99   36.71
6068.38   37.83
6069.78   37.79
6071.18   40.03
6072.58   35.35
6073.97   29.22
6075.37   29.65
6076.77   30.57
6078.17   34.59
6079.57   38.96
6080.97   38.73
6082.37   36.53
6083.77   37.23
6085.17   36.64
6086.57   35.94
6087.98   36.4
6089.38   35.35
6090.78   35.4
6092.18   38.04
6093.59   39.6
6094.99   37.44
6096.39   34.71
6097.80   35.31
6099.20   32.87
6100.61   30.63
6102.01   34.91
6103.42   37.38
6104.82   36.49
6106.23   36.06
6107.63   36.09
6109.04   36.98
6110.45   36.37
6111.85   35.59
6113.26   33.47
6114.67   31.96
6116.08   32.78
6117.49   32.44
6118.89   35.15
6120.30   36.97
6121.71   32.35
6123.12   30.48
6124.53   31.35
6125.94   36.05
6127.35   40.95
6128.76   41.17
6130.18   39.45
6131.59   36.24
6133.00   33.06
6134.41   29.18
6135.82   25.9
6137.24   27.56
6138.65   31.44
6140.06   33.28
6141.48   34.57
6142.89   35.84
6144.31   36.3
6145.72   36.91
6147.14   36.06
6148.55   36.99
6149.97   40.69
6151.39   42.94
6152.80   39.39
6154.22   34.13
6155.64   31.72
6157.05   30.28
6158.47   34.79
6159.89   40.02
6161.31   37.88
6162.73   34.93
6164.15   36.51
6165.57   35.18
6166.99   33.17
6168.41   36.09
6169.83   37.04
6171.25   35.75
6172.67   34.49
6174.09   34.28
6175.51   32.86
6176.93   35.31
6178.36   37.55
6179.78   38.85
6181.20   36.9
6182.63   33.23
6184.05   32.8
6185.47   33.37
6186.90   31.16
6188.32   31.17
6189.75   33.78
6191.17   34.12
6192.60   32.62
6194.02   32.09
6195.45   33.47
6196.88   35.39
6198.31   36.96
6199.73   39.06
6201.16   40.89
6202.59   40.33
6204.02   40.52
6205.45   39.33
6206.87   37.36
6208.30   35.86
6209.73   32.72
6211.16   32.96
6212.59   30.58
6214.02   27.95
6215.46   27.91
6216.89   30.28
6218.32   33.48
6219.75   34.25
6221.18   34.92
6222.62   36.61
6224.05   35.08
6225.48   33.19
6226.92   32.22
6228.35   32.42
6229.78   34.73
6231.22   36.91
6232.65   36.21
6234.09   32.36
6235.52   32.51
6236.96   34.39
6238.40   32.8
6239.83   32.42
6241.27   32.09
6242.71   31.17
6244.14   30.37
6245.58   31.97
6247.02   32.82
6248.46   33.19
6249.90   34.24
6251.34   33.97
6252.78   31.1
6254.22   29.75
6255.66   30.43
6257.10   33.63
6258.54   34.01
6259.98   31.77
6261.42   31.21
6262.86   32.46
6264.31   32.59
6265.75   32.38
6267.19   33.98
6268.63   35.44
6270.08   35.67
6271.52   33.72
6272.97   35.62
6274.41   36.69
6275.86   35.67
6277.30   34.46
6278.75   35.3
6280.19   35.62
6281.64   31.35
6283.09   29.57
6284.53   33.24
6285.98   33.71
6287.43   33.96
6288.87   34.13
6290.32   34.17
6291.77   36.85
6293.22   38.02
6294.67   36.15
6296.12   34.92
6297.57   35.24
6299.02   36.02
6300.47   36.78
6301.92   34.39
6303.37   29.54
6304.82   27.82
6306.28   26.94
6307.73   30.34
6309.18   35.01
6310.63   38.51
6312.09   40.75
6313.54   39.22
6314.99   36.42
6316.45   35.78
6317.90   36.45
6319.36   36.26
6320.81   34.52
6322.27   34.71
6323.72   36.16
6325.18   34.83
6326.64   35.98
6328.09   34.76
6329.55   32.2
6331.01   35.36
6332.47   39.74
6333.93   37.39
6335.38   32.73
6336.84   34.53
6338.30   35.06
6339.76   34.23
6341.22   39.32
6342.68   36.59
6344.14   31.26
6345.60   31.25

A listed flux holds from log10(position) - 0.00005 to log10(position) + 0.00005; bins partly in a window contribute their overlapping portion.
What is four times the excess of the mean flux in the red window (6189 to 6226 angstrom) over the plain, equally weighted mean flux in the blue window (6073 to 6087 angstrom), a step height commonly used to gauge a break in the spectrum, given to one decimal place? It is -0.5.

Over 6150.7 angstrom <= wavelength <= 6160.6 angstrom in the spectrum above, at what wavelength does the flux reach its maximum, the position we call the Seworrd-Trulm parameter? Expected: 6151.39 angstrom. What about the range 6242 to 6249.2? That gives 6248.46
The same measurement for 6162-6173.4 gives 6169.83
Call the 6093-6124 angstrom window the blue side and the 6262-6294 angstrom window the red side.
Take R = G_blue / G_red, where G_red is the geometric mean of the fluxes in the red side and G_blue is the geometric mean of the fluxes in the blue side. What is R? 1.01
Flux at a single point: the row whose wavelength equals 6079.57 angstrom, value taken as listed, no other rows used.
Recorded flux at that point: 38.96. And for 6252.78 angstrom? 31.1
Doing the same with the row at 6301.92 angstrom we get 34.39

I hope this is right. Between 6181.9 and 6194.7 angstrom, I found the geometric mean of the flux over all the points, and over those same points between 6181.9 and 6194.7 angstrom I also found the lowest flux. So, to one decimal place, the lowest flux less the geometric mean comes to -1.5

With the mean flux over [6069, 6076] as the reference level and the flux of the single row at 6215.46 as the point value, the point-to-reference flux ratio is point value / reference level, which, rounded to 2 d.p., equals 0.81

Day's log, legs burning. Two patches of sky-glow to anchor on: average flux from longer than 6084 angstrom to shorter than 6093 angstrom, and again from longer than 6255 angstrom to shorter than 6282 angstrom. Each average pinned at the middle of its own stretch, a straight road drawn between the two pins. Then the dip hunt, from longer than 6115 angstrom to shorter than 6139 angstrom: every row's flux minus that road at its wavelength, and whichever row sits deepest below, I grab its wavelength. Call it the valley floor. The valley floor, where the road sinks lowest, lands 6135.82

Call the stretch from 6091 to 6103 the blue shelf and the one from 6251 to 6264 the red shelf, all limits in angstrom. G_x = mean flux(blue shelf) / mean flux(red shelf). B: 1.11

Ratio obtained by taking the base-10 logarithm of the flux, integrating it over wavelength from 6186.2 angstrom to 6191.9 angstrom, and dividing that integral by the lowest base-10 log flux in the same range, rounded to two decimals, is 5.77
